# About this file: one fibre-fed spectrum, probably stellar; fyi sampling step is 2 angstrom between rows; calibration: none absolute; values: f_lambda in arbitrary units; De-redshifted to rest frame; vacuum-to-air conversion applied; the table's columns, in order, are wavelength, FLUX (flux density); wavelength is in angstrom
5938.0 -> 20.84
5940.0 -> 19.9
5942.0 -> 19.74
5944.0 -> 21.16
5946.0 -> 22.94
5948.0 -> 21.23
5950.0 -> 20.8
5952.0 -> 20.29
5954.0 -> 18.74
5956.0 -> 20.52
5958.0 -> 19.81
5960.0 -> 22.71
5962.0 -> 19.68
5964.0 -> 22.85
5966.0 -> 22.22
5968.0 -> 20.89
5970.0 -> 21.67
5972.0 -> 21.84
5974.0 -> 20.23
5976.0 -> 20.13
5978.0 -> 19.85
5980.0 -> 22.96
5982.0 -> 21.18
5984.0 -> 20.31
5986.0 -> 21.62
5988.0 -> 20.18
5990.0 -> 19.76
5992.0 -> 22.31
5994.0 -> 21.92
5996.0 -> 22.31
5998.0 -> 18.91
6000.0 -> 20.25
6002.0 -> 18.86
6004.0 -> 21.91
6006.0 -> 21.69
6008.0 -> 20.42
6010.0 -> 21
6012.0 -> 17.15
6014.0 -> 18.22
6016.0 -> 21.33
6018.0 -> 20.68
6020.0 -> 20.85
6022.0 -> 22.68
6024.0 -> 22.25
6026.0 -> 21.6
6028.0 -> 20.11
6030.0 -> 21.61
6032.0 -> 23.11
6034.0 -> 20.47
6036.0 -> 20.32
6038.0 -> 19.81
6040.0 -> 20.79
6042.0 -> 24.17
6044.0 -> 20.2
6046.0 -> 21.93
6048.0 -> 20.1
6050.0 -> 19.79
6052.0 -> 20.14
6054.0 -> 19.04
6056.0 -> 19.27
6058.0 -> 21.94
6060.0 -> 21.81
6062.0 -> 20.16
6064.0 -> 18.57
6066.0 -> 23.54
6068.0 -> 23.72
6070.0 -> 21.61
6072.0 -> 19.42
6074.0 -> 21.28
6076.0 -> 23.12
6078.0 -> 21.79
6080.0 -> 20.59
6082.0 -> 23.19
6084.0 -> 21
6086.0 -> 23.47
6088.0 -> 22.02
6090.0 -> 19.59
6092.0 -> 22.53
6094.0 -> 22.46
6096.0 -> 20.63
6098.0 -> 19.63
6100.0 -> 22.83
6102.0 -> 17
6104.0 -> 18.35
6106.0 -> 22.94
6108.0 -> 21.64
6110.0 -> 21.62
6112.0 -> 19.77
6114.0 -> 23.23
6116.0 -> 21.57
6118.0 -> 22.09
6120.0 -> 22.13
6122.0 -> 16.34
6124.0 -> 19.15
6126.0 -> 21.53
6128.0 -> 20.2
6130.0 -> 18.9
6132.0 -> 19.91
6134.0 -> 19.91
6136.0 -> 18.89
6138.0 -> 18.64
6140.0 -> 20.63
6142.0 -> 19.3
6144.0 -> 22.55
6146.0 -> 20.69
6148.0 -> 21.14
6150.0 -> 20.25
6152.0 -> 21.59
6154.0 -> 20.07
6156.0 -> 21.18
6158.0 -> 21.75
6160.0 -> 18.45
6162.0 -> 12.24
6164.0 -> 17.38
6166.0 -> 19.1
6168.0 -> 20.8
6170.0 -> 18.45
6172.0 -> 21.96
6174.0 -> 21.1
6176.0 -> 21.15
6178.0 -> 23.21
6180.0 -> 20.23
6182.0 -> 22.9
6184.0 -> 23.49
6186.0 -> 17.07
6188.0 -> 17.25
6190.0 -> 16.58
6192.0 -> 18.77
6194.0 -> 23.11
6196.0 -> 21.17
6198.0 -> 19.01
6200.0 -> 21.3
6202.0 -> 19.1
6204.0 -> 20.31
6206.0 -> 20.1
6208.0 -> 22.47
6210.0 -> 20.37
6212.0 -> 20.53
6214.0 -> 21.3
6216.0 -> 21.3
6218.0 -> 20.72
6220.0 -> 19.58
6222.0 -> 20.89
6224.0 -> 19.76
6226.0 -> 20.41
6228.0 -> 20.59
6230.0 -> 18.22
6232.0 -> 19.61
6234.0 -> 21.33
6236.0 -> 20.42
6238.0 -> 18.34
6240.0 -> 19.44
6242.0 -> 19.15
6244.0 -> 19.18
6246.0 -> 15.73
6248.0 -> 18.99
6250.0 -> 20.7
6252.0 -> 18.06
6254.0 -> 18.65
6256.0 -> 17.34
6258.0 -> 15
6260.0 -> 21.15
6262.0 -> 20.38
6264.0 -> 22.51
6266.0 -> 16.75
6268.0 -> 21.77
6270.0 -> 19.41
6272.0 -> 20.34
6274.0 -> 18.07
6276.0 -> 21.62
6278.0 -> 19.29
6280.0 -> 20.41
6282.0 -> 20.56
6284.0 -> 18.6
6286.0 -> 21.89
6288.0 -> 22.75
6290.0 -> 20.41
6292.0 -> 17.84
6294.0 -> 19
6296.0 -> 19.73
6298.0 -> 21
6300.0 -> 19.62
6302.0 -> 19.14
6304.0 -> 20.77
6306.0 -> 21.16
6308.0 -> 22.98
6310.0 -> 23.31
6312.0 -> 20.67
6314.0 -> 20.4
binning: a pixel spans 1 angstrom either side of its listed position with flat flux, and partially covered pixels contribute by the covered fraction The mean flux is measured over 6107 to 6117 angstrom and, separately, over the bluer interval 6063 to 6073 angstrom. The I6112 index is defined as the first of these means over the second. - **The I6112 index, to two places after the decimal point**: 1.01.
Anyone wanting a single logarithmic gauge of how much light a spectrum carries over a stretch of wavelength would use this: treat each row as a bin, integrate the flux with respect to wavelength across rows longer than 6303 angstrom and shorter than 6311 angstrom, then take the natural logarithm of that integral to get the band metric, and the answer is 5.17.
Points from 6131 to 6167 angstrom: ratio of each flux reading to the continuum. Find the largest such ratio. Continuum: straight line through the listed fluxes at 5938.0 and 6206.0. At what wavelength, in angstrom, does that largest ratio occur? 6144.0 angstrom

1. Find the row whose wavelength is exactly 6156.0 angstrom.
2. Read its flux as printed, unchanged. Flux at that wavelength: 21.18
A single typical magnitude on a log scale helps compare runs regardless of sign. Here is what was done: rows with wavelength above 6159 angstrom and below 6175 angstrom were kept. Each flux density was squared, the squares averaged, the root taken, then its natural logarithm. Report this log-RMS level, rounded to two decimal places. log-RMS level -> 2.94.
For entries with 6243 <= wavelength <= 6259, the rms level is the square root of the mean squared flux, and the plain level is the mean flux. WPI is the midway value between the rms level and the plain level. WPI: 18.0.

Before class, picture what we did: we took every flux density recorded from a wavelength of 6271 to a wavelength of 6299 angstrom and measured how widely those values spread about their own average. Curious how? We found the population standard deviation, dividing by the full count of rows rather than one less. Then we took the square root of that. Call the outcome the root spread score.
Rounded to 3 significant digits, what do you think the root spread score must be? 1.18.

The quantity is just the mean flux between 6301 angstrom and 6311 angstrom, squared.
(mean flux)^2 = 461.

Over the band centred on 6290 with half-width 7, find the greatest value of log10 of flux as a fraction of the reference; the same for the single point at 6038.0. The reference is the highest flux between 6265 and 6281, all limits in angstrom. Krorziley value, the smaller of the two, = -0.041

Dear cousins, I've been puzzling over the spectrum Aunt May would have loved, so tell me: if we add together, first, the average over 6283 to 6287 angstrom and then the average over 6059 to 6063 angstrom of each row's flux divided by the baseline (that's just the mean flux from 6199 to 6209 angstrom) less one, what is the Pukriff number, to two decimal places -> 0.00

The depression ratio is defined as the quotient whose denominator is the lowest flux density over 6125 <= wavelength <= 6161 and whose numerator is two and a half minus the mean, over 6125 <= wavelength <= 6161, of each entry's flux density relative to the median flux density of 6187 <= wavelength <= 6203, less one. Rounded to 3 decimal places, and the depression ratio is 0.132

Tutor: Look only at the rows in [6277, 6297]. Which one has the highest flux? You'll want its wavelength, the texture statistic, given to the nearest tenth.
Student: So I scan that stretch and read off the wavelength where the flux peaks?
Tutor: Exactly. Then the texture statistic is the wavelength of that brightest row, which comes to 6288.0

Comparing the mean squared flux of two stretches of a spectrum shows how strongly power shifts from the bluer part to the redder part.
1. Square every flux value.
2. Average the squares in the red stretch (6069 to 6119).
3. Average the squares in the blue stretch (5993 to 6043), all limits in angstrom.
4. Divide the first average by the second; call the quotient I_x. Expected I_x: 1.04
